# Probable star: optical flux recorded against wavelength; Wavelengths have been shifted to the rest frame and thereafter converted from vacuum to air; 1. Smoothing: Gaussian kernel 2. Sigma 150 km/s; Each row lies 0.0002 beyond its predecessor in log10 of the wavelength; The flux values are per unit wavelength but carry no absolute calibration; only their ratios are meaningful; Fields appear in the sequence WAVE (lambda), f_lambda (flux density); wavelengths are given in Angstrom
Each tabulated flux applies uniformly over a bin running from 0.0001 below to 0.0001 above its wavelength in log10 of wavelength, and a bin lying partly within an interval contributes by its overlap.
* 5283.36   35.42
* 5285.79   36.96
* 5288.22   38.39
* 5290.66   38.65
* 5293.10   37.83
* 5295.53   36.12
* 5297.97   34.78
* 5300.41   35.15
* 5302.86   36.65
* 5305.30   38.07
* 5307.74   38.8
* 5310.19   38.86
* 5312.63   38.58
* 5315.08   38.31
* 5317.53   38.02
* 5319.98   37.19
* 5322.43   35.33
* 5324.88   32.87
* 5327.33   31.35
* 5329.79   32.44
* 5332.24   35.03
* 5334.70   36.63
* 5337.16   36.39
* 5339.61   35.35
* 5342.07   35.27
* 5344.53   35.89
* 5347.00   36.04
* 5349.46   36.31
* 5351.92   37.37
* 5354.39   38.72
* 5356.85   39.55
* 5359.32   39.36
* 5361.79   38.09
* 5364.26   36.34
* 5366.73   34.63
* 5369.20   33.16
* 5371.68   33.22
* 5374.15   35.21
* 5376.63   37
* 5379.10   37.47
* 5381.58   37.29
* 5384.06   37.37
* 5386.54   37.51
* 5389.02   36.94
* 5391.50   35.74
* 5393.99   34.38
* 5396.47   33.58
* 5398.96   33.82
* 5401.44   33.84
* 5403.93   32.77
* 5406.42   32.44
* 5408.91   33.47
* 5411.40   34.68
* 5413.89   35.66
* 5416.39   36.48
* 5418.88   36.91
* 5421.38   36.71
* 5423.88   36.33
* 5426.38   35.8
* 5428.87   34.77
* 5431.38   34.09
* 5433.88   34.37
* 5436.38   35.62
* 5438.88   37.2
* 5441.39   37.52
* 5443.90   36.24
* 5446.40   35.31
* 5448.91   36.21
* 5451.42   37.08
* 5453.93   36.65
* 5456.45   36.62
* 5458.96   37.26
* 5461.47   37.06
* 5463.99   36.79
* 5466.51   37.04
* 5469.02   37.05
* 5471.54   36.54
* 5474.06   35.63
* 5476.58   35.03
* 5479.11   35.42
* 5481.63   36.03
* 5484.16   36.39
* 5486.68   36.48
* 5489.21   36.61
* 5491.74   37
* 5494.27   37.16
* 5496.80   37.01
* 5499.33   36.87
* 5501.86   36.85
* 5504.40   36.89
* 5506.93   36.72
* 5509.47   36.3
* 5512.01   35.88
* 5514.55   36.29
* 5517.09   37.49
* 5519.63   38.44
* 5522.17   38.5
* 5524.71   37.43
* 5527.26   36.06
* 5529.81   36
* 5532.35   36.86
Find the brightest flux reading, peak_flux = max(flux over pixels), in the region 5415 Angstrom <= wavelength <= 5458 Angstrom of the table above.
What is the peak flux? 37.52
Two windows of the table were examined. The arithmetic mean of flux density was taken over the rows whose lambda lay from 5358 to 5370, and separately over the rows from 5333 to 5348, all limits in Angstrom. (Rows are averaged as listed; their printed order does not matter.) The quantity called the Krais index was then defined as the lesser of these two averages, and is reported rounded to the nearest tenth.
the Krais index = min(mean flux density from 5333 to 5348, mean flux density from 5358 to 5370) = 35.9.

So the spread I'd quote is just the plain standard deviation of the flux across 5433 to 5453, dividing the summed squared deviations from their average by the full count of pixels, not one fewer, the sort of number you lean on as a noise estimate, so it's 1.0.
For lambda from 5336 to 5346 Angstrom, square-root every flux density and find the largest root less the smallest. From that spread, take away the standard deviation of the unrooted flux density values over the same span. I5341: -0.4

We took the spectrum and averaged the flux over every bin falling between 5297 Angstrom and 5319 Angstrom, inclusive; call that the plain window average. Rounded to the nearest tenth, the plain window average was 37.5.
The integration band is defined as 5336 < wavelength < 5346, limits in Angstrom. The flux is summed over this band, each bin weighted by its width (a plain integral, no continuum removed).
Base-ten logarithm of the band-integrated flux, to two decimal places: 2.55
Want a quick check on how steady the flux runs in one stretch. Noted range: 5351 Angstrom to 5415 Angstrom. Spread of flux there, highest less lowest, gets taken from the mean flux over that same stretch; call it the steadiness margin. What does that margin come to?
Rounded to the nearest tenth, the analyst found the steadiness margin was 28.6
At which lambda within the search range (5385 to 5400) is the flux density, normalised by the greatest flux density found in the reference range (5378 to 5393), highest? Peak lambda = 5386.54 Angstrom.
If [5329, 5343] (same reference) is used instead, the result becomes 5334.70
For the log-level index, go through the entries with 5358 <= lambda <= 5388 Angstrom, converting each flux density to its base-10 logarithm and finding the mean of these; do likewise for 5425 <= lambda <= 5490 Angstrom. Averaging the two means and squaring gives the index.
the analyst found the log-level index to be 2.43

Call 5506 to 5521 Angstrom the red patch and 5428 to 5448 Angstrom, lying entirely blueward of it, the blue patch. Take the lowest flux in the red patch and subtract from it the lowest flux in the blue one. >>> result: 1.8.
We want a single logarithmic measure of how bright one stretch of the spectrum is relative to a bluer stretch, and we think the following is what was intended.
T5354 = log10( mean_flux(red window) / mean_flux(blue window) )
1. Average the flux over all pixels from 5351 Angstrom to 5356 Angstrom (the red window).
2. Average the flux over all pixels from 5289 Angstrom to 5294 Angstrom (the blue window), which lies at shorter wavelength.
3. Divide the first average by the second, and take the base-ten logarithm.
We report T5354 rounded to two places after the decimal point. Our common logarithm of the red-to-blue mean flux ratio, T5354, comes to 0.00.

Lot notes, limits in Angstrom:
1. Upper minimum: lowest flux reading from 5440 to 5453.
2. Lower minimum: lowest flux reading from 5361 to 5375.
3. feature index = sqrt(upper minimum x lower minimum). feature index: 34.2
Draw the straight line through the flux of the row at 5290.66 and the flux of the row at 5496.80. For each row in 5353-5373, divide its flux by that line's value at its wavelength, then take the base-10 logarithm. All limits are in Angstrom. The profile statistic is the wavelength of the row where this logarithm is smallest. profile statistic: 5369.20 Angstrom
